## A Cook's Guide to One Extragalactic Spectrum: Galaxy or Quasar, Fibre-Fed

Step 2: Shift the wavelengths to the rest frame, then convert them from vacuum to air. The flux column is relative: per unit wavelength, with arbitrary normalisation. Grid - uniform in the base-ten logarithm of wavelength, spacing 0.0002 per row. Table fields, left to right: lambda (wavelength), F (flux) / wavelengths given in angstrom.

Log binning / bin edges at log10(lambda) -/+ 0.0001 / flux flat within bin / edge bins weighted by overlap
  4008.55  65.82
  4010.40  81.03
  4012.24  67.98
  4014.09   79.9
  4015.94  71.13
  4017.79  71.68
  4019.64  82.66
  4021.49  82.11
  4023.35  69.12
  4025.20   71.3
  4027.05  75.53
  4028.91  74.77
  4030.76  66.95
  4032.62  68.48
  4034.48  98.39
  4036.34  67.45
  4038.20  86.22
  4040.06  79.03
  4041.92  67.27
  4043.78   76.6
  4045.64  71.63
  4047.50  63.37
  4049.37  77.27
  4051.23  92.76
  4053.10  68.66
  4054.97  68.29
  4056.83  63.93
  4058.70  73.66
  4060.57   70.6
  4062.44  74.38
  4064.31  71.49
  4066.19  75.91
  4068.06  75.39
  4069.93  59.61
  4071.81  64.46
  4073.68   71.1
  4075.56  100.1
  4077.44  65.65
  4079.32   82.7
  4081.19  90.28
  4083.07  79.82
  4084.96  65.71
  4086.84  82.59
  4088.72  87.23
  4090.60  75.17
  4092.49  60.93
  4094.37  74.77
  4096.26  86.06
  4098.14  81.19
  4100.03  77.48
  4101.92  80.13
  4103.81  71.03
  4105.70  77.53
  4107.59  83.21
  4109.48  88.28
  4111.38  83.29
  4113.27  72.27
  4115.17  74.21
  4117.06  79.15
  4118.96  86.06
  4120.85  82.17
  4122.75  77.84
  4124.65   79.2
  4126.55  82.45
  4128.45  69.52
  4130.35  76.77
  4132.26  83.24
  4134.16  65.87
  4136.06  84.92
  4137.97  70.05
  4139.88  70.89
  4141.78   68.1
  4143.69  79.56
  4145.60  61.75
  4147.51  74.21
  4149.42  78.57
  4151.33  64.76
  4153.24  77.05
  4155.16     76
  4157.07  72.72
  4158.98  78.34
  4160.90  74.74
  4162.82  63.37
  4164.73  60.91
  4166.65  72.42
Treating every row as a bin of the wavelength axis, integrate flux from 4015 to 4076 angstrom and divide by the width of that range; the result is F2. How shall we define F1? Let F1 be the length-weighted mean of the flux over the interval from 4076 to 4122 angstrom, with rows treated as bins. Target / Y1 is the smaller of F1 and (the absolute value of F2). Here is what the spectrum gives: 74.1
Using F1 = 79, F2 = 74.1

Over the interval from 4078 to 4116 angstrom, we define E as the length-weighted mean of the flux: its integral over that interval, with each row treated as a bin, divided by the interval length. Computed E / 78.6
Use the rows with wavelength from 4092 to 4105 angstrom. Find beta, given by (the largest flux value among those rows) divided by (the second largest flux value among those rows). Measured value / 1.06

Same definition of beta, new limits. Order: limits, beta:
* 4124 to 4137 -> 1.02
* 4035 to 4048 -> 1.09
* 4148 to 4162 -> 1.00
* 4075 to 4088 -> 1.11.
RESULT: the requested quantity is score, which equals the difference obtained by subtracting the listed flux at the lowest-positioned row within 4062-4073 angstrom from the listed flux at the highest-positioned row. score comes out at -10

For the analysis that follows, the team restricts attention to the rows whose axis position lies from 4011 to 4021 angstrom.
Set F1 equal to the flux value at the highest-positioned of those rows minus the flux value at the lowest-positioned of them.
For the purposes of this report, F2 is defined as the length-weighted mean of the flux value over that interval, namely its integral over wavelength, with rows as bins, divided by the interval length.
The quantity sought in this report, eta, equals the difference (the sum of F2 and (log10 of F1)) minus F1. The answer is 61.7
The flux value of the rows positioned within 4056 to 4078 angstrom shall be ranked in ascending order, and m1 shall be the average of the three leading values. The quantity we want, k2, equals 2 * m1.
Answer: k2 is 125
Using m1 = 63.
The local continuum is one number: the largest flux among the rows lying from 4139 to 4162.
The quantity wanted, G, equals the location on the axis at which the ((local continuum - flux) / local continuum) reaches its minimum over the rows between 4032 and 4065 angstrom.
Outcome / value 4034.48 angstrom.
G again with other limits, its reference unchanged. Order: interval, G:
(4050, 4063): 4051.23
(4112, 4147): 4118.96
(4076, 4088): 4081.19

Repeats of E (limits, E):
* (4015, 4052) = 75.6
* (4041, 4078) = 72.7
